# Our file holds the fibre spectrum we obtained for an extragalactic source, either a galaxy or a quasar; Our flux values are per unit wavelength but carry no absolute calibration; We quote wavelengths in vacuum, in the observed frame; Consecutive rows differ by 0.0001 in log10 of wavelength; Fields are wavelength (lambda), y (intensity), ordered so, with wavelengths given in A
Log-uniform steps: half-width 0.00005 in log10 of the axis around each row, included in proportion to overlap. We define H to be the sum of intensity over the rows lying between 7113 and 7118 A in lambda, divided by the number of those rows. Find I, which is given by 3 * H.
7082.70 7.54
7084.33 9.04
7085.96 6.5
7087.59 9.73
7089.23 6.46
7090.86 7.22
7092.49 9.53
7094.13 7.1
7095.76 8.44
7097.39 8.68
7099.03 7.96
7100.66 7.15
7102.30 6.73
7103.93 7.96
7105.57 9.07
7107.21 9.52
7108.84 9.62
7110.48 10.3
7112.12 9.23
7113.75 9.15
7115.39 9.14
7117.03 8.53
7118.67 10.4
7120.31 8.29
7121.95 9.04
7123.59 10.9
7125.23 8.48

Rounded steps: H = 8.9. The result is 26.8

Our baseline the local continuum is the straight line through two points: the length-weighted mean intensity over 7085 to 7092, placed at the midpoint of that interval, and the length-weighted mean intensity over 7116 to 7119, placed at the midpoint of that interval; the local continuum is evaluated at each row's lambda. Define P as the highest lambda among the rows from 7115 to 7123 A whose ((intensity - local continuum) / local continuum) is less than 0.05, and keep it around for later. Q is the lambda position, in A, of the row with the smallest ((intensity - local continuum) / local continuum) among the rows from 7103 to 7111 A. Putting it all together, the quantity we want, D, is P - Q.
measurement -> 18.0 A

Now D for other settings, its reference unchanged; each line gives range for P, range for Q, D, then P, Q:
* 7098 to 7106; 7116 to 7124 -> -16.4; 7103.93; 7120.31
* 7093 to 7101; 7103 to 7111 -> -3.3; 7100.66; 7103.93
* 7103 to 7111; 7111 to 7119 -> -13.1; 7103.93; 7117.03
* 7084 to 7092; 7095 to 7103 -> -11.4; 7090.86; 7102.30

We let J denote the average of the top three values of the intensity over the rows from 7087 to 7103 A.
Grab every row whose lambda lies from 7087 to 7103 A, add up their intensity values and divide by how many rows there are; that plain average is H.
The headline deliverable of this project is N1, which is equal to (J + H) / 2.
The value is 8.6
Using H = 7.9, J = 9.3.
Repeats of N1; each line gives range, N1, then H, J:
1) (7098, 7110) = 8.8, 8.3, 9.4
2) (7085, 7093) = 8.4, 7.9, 8.8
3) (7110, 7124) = 10.0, 9.4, 10.5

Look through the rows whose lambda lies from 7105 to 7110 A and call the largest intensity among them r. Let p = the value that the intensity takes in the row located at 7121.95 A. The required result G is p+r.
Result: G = 18.7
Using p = 9.04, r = 9.62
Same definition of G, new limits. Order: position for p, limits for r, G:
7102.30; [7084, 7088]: 16.5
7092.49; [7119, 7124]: 20.4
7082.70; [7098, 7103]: 15.5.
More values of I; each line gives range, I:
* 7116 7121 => 27.2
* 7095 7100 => 25.1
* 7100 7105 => 21.8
